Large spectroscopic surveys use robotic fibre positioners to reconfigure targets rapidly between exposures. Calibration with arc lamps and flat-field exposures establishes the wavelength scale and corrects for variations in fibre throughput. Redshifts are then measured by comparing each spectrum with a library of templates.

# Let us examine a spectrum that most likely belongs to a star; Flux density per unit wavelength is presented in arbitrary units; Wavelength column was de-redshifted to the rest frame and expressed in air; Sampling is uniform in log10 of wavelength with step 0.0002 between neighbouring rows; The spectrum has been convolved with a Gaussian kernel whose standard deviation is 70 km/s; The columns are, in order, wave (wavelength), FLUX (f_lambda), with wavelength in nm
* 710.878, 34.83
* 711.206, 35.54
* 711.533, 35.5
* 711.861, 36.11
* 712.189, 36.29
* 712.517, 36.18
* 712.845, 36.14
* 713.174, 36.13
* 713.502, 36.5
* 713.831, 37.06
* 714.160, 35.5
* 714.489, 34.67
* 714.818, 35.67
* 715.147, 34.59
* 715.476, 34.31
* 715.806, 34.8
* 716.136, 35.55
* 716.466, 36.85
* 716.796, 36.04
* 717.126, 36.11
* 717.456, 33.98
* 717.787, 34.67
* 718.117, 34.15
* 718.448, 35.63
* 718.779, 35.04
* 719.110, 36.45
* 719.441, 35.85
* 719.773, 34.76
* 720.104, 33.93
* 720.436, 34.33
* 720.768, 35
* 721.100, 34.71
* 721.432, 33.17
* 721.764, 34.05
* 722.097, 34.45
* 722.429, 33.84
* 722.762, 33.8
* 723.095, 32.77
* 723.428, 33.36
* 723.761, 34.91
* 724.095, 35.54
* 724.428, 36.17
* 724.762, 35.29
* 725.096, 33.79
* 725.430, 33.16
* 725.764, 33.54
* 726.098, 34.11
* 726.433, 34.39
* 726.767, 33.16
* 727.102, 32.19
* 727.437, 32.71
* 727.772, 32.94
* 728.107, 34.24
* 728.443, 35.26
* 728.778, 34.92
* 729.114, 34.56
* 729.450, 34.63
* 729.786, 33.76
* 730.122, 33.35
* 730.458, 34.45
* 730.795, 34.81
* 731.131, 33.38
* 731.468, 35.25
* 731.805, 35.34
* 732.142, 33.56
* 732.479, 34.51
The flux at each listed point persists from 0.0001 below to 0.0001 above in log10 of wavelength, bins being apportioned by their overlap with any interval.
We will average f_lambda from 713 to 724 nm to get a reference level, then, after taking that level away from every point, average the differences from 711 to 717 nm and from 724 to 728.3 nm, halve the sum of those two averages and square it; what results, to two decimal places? 0.01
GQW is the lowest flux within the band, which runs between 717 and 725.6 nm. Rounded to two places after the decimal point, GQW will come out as 32.77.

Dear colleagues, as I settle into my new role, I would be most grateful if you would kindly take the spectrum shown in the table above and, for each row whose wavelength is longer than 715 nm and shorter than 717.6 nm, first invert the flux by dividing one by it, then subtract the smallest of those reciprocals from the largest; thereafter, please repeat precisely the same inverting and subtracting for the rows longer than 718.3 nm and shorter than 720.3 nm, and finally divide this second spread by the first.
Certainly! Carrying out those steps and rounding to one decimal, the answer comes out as 0.9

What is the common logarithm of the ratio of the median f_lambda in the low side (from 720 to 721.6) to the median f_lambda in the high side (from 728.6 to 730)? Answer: -0.0033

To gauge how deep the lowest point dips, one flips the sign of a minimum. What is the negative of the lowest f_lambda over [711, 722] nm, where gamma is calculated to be -33.2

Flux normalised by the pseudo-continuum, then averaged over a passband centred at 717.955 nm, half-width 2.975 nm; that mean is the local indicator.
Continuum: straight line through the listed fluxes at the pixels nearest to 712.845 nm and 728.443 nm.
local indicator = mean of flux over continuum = 0.979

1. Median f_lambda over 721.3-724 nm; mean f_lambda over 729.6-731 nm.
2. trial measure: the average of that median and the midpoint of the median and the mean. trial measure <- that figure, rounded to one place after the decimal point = 33.9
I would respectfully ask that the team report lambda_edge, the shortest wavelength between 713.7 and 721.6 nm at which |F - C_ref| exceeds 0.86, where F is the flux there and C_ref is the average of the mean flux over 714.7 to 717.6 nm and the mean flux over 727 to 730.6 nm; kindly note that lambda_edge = 713.831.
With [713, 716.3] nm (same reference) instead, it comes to 713.174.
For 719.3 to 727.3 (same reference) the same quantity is 719.441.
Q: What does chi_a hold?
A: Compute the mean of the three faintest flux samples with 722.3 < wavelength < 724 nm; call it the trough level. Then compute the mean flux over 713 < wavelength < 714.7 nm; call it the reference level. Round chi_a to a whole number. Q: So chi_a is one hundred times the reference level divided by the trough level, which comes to 108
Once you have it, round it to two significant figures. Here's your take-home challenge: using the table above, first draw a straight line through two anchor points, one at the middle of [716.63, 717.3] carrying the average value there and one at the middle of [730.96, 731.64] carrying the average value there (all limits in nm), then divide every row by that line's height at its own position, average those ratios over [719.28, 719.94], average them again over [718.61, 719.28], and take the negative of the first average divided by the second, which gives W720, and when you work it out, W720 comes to -0.99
